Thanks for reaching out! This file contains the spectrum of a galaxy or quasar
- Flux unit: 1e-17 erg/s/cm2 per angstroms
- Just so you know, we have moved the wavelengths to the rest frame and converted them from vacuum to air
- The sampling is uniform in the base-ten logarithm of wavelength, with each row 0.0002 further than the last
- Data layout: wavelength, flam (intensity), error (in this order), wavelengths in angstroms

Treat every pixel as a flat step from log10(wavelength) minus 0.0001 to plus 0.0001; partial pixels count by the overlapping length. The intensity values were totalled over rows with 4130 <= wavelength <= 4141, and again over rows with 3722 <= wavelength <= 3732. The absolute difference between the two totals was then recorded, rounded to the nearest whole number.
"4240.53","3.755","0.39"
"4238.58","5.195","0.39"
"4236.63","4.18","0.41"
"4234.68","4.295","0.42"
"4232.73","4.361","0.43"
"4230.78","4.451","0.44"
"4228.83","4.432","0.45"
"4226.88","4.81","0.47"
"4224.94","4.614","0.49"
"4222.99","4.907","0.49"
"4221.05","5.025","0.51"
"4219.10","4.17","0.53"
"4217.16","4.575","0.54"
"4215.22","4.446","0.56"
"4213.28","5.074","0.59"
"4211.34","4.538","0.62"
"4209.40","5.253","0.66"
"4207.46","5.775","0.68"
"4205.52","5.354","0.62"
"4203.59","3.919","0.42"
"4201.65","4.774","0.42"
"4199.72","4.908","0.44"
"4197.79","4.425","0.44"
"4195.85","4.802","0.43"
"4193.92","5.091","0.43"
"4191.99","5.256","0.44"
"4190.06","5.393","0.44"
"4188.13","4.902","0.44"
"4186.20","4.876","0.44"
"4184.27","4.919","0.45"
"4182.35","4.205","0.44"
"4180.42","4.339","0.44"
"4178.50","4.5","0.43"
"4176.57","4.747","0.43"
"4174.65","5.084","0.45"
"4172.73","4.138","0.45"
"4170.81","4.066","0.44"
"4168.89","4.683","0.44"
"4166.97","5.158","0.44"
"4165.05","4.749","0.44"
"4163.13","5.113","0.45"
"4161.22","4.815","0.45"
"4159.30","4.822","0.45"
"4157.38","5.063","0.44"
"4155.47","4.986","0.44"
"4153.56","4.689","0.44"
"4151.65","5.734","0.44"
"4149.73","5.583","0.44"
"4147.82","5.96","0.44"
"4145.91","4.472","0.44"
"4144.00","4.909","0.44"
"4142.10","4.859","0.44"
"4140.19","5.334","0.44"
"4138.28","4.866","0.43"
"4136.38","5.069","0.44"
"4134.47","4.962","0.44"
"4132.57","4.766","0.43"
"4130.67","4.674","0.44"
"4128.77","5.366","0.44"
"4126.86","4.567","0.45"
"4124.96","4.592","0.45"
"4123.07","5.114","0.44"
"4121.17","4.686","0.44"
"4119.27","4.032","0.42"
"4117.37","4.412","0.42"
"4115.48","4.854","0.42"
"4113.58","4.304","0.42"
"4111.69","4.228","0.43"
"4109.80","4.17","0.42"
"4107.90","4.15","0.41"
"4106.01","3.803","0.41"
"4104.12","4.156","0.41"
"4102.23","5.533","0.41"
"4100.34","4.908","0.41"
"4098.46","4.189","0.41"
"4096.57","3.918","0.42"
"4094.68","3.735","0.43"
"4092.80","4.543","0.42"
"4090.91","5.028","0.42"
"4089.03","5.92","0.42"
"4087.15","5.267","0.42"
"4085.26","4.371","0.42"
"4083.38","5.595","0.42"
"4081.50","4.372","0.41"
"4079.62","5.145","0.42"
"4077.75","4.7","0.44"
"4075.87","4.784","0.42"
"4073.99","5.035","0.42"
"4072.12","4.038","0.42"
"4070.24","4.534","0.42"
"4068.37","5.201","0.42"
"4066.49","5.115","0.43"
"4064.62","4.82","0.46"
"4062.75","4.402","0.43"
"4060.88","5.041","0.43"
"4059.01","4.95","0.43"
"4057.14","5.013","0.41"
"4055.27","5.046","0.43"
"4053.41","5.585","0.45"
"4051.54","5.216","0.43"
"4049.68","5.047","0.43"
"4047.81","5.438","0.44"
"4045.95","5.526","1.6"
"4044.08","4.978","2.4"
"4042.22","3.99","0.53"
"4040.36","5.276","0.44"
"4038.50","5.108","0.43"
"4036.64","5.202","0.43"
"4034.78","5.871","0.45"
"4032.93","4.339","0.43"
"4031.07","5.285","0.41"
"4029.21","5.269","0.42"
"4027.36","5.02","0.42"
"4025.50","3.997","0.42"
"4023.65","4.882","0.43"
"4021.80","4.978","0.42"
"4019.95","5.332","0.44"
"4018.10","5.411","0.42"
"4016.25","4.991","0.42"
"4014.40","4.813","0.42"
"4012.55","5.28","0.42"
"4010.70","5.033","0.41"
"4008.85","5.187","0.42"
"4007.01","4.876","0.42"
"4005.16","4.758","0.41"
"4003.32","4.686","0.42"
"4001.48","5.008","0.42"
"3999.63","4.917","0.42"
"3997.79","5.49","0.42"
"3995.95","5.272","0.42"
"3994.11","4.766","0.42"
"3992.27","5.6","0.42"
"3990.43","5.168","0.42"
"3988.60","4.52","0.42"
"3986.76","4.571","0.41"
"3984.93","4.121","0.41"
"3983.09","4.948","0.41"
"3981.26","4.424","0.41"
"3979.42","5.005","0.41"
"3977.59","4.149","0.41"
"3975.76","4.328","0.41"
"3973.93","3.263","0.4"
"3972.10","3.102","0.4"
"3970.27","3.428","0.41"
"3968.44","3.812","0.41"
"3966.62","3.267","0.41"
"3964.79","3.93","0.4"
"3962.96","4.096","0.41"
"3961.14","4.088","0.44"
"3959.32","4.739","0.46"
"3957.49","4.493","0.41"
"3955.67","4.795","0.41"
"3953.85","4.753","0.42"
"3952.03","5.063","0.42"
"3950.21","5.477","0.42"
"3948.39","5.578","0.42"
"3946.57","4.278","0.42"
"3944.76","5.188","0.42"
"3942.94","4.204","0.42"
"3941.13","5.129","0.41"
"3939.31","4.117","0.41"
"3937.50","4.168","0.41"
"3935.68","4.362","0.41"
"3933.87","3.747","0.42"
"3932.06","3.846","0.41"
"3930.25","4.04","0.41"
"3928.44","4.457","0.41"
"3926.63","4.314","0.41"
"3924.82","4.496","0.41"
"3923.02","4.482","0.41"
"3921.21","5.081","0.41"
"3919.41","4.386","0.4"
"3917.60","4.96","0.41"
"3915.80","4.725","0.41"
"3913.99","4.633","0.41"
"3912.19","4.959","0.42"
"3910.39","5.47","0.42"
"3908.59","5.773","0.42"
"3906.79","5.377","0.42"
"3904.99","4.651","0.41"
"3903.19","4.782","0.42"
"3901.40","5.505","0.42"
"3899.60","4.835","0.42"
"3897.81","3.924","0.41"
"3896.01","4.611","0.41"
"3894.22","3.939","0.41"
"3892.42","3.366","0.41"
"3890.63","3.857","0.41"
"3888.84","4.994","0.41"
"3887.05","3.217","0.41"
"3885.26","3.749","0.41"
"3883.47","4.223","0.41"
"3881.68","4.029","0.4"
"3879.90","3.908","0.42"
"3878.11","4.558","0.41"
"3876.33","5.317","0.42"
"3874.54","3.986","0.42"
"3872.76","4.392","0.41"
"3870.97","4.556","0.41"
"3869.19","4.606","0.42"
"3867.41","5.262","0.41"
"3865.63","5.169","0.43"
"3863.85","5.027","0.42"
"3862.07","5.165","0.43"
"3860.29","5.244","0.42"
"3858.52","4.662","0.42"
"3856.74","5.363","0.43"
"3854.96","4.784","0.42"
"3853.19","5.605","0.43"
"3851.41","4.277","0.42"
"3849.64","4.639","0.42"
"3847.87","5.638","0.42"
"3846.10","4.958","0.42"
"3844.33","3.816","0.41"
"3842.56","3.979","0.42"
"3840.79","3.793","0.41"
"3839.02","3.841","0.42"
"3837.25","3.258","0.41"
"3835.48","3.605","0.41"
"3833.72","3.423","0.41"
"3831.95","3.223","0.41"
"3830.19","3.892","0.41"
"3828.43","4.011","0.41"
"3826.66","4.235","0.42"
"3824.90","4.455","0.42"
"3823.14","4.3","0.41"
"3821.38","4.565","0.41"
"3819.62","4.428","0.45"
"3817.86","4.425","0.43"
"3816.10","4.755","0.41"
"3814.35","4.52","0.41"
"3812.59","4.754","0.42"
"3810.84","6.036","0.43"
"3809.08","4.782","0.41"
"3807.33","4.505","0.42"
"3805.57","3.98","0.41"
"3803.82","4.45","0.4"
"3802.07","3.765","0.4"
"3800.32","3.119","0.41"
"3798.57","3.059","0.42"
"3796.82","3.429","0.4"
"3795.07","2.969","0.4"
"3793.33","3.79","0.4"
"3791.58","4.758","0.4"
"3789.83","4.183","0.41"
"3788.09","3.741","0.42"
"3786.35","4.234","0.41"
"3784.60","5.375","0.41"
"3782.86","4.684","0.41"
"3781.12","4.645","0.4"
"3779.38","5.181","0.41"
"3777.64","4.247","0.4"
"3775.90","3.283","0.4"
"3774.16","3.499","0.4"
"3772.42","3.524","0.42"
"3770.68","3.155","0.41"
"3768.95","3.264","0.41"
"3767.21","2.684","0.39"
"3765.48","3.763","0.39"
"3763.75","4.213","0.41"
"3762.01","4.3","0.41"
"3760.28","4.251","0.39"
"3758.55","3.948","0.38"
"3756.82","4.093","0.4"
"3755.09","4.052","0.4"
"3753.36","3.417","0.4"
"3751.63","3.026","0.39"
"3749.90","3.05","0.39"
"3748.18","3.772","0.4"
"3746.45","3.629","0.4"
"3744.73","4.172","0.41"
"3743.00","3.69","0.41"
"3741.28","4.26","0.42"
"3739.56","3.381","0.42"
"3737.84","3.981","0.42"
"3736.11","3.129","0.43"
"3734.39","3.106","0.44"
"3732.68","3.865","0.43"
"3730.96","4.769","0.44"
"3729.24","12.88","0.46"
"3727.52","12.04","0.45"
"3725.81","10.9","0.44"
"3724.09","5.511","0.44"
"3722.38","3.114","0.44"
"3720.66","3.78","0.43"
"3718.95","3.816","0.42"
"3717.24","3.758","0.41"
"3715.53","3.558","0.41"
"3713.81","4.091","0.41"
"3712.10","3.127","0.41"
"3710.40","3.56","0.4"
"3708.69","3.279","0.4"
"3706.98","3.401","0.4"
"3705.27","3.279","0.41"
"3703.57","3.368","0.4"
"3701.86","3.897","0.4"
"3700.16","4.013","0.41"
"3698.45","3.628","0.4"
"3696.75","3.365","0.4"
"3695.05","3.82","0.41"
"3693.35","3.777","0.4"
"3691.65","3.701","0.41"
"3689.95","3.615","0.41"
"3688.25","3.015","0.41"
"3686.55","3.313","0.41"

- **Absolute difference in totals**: 20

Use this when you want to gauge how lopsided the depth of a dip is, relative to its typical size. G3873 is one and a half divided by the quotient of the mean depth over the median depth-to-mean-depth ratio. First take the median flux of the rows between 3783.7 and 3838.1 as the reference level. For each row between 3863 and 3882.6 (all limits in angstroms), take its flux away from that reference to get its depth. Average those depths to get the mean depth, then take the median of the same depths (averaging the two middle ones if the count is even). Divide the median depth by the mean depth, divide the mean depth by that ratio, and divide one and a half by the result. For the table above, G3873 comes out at -3.3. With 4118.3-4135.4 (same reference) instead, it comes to -2.5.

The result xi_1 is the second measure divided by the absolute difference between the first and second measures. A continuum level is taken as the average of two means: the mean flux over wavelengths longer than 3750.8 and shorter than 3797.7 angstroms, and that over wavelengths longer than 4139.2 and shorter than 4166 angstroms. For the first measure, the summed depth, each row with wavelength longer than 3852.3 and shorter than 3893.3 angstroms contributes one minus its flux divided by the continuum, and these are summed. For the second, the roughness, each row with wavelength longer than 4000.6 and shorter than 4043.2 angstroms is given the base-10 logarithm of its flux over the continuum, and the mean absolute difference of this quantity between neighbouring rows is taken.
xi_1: 0.10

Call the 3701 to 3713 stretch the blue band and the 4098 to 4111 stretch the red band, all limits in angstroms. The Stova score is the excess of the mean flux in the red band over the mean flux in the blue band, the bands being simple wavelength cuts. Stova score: 1.00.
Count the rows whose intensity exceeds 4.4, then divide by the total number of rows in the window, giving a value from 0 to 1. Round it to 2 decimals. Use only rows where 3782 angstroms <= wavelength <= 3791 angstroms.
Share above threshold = 0.40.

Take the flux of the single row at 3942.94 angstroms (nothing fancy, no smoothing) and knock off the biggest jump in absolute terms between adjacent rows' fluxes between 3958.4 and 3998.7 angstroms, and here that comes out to 3.1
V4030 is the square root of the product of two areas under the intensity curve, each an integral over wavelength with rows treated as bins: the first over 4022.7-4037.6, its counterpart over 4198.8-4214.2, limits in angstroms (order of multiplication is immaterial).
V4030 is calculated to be 75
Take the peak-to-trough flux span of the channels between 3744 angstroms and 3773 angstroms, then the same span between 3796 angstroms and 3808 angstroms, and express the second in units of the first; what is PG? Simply 0.89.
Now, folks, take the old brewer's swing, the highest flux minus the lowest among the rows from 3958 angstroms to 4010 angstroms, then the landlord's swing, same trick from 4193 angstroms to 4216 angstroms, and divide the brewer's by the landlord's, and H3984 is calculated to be 1.3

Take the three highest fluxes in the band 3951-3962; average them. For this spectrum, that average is 4.9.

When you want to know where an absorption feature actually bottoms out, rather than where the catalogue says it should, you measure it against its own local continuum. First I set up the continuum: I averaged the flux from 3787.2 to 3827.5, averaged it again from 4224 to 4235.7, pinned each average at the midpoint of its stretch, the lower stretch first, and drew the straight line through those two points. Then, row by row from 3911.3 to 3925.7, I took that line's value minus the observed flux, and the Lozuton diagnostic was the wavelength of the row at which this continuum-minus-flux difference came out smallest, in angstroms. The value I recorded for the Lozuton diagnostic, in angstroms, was 3921.21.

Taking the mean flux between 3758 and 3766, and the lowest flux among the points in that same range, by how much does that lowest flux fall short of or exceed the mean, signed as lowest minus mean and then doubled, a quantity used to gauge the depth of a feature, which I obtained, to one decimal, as -0.7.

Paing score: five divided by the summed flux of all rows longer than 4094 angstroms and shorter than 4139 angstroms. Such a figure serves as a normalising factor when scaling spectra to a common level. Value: 0.0458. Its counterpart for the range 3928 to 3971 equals 0.0476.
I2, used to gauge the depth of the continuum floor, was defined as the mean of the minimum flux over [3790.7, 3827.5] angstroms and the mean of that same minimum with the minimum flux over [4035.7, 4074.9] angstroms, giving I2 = 3.22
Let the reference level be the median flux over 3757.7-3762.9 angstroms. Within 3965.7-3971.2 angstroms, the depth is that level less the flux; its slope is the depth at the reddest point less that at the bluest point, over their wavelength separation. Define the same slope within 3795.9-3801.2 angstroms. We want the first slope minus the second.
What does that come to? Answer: -0.13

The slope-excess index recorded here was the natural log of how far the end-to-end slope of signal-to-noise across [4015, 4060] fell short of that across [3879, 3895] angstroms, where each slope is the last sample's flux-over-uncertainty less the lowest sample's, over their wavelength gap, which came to -3.51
